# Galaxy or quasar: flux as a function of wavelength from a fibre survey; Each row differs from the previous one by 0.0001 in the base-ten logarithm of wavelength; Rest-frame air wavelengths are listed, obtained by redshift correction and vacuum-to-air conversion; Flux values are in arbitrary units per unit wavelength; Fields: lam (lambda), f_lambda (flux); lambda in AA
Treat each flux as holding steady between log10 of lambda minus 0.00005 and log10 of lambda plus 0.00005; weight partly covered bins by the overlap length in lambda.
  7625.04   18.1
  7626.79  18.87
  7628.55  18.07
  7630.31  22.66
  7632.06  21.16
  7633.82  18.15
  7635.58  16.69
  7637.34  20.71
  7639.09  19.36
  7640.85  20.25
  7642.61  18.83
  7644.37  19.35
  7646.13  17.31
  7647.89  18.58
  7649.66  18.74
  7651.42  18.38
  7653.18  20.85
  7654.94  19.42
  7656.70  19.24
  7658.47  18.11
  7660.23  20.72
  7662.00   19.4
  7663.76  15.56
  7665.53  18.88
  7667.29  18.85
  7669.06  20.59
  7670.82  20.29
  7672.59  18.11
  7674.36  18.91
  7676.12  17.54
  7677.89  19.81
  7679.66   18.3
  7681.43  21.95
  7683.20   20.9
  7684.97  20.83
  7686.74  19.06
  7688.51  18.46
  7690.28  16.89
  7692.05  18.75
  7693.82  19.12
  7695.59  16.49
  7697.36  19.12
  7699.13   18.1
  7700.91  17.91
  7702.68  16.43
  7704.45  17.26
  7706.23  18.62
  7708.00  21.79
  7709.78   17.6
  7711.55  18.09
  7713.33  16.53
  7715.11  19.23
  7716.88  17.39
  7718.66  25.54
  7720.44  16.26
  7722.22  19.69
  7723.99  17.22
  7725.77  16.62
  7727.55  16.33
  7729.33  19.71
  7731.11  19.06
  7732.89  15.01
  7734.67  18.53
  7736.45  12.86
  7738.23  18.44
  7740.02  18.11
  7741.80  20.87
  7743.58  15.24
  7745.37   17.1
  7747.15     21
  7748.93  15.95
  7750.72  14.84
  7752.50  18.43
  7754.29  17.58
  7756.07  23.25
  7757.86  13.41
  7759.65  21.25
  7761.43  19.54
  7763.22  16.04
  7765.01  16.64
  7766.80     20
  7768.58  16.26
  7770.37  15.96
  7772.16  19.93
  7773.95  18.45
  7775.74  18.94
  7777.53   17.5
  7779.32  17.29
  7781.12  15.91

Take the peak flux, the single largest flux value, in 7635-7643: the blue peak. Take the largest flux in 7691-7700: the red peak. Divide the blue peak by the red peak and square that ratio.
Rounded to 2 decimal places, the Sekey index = 1.17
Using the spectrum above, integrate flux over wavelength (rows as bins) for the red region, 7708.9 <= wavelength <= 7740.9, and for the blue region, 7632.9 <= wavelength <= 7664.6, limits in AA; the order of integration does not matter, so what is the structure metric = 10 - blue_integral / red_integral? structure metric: 8.96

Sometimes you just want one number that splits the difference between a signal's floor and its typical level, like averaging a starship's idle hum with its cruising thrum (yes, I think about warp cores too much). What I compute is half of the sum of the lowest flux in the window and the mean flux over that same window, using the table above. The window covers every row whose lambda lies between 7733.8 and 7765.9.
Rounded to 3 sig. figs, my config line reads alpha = 15.3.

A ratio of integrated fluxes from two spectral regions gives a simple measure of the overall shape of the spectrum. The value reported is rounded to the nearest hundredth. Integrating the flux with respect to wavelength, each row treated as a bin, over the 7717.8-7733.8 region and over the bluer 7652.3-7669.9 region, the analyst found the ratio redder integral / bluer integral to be 0.87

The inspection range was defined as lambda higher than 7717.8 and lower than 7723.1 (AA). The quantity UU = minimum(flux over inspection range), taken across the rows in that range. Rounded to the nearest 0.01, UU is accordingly 16.26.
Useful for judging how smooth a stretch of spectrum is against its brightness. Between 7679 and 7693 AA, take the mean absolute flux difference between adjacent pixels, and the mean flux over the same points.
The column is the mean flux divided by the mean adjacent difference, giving 13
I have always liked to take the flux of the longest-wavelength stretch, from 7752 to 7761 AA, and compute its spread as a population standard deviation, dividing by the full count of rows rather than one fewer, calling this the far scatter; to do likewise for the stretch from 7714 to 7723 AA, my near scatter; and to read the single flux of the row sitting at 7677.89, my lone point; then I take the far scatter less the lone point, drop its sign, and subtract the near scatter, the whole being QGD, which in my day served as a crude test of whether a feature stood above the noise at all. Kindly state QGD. 13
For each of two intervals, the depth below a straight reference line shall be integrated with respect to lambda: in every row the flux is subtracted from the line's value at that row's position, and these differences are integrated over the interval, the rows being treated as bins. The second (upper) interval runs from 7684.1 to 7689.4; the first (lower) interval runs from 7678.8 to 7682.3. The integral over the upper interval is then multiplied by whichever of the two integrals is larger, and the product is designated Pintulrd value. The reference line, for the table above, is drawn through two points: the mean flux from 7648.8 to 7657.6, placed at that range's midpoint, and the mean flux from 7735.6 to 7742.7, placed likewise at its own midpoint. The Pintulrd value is 18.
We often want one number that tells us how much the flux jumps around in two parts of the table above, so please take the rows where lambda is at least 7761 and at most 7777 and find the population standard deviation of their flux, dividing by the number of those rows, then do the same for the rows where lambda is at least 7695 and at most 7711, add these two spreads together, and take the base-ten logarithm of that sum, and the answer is 0.50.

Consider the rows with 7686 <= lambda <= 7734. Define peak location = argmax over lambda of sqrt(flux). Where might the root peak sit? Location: 7718.66 AA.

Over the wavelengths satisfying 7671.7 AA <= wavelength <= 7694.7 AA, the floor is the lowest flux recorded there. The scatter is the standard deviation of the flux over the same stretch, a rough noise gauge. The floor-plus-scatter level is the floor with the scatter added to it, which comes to 18.3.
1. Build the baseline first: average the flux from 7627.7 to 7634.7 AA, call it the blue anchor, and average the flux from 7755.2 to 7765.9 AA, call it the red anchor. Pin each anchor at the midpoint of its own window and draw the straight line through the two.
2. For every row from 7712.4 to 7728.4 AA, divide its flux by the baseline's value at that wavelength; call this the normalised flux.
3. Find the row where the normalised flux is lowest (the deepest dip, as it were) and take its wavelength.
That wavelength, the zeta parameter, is 7720.44 AA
